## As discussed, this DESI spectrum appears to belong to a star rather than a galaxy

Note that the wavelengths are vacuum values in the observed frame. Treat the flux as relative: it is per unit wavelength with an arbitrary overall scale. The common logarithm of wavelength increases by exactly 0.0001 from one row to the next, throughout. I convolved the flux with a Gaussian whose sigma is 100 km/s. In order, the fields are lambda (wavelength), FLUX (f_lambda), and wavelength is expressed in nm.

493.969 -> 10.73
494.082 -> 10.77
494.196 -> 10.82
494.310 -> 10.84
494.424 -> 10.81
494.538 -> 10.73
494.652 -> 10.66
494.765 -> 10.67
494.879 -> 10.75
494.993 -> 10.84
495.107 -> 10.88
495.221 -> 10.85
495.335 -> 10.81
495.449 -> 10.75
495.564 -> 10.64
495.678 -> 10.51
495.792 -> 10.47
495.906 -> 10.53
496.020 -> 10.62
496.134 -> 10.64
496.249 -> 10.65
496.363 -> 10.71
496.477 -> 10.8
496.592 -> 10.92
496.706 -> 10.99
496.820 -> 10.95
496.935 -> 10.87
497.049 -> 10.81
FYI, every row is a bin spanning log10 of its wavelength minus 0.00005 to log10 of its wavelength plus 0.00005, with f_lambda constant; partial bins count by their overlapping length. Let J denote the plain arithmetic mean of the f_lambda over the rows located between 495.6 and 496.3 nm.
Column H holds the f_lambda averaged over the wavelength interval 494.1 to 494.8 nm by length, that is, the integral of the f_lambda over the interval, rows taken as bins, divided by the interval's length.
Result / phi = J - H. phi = -0.19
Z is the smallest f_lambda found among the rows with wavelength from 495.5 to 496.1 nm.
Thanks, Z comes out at 10.47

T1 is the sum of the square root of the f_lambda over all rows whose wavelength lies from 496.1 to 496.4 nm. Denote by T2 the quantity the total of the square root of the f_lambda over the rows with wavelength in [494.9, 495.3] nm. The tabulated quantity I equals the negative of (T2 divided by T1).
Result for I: -1.009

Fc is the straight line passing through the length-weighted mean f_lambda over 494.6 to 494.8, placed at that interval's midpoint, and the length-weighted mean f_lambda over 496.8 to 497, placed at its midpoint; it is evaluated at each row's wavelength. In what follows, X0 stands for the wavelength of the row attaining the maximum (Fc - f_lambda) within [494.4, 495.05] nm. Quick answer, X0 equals 494.652 nm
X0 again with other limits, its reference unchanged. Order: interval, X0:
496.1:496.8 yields 496.134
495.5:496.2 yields 495.792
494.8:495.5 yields 495.449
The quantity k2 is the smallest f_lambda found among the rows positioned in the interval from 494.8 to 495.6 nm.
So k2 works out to 10.64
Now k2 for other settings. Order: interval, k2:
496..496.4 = 10.62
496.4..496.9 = 10.8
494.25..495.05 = 10.66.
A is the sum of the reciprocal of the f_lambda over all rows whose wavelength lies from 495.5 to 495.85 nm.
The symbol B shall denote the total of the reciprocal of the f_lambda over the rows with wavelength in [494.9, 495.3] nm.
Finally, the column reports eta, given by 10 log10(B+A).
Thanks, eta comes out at -2.51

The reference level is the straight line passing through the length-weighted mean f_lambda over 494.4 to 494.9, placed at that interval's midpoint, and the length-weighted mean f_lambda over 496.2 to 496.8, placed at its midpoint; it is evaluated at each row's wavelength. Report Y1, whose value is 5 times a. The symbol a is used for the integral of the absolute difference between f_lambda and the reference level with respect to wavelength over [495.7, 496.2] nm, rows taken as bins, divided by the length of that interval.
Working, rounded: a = 0.24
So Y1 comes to 1.21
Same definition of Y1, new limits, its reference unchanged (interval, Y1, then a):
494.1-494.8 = 0.40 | 0.08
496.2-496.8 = 0.54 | 0.11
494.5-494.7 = 0.20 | 0.04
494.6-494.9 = 0.26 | 0.05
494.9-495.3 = 0.45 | 0.09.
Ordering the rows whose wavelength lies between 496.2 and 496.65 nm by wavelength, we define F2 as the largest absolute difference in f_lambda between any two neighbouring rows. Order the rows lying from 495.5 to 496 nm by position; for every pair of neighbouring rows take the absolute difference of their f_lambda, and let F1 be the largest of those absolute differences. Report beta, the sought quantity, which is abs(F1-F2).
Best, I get 0.010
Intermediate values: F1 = 0.130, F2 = 0.120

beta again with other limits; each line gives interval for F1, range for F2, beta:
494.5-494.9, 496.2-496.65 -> 0.040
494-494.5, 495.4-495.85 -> 0.080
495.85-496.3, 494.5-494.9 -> 0.010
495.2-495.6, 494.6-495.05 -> 0.020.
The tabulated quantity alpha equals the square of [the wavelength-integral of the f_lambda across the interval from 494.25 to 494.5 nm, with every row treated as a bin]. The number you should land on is 7.3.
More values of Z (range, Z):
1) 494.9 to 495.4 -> 10.81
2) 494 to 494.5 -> 10.77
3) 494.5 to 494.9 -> 10.66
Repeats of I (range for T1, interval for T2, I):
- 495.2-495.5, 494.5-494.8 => -0.995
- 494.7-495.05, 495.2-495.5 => -1.002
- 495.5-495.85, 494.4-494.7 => -1.009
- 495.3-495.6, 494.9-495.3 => -1.006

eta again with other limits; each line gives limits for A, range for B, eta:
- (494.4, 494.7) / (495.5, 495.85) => -2.49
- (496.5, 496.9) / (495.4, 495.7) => -2.55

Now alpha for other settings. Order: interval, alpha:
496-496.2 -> 4.5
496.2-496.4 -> 4.6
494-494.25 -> 7.3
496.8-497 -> 4.7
